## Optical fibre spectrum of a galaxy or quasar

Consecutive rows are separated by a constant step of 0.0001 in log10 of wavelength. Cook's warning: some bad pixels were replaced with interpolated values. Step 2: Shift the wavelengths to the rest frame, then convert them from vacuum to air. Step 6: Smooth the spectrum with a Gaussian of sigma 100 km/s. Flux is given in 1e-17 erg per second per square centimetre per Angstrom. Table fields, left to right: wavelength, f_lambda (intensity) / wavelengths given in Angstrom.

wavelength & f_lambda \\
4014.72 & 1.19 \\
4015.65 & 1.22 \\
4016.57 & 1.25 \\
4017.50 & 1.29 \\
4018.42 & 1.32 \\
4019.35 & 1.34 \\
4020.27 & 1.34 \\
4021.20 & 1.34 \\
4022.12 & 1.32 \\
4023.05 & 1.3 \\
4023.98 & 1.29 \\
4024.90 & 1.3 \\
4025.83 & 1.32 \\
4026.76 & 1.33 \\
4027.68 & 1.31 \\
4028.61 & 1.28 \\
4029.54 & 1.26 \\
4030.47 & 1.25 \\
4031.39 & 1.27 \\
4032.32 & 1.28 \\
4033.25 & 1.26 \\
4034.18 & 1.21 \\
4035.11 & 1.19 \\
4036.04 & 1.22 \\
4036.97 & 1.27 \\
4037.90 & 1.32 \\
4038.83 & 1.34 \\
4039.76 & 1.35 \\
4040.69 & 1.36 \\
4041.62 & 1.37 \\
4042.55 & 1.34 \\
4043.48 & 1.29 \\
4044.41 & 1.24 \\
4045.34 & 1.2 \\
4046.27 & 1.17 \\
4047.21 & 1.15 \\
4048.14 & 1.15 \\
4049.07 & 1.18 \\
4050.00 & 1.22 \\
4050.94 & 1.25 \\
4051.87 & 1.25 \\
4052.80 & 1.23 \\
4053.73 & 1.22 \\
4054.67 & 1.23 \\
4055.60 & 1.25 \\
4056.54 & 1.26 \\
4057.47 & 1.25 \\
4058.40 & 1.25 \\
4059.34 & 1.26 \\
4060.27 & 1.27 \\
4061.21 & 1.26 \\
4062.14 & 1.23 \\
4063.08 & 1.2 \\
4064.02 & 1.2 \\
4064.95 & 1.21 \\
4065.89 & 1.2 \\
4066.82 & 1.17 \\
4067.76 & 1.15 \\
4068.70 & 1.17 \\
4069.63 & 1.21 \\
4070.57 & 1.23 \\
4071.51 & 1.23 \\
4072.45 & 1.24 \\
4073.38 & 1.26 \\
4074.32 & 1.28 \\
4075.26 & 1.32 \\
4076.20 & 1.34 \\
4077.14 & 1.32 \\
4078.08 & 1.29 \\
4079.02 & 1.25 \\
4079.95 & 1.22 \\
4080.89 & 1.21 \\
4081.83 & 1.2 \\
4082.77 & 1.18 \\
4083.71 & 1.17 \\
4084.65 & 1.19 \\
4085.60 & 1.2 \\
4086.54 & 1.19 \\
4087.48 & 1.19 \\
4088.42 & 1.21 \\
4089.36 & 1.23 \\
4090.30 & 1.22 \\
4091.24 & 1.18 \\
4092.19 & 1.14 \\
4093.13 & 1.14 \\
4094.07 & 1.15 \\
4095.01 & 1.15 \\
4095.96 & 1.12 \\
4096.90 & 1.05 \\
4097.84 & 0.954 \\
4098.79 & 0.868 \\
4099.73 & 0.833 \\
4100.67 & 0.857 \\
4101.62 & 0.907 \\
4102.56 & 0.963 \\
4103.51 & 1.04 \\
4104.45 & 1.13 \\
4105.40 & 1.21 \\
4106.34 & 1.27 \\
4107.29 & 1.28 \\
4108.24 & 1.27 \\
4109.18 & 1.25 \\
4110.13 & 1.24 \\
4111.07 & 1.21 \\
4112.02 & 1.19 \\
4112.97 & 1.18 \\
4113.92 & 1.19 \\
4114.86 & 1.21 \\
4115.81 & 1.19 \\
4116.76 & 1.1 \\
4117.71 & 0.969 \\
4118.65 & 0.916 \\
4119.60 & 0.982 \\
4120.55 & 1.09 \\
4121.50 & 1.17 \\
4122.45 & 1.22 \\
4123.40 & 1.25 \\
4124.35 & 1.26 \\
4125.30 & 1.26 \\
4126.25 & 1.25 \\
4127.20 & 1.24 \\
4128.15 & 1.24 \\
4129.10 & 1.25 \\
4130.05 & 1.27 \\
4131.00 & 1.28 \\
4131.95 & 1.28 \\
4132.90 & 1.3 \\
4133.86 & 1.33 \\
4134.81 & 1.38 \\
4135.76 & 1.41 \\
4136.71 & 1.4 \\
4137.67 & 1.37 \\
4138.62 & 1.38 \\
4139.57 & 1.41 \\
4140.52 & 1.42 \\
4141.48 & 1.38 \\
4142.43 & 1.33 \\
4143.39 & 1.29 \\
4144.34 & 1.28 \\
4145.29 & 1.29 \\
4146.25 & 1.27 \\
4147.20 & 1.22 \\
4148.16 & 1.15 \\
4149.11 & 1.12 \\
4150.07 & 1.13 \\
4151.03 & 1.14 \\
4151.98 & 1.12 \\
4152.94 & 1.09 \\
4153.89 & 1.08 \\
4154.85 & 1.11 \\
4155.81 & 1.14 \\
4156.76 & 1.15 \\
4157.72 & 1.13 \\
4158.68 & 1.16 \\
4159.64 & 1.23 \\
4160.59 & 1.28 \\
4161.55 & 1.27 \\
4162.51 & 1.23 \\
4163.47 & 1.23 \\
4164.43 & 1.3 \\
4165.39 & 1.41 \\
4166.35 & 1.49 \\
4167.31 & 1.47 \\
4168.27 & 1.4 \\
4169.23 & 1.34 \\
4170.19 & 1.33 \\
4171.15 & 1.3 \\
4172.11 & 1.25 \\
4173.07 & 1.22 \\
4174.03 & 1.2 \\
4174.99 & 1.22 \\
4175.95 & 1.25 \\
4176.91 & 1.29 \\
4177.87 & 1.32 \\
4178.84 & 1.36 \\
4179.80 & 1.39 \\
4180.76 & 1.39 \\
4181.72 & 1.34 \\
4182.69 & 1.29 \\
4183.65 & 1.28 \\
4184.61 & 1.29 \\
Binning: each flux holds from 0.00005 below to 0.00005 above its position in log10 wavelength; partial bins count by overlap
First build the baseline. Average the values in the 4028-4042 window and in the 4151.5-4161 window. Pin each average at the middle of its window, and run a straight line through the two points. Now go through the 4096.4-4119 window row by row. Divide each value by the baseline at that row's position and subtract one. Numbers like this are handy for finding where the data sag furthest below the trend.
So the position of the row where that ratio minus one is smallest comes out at 4099.73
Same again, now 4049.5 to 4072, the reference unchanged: 4067.76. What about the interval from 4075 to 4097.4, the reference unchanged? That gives 4096.90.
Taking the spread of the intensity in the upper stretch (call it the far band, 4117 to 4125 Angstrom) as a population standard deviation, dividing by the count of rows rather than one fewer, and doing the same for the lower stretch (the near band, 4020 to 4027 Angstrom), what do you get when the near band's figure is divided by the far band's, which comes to 0.14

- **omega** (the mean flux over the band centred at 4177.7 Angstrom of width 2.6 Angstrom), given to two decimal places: 1.32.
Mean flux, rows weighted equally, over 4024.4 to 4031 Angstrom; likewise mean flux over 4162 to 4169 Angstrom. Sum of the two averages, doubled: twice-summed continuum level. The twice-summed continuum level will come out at 5.31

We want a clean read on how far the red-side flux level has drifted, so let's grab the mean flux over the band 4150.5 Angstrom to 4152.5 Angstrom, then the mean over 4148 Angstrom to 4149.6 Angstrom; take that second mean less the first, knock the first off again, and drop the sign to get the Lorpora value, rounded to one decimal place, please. 1.1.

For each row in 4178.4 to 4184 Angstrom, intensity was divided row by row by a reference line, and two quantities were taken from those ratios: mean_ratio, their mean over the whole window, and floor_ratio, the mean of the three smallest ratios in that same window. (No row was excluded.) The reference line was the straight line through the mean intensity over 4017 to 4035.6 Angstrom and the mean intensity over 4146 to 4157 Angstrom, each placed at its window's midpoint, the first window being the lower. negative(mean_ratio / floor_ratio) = -1.03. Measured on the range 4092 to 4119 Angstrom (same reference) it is -1.30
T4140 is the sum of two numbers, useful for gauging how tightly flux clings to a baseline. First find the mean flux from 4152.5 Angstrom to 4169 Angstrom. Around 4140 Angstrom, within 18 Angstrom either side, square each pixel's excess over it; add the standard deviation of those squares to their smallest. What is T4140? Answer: 0.010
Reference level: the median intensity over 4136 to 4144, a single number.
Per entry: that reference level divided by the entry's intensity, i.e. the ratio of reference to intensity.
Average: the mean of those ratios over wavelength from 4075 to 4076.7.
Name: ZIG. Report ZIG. 1.04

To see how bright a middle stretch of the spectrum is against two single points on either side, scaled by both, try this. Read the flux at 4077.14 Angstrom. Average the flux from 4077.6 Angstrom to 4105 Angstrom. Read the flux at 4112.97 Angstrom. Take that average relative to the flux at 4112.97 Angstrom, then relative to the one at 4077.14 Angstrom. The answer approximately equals 0.72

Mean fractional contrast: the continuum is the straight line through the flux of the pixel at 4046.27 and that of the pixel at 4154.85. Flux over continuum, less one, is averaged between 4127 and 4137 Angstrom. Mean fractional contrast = 0.16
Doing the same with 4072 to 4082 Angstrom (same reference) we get 0.10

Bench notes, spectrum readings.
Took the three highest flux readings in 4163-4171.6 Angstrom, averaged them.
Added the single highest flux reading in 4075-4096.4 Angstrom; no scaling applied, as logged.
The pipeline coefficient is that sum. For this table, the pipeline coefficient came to 2.80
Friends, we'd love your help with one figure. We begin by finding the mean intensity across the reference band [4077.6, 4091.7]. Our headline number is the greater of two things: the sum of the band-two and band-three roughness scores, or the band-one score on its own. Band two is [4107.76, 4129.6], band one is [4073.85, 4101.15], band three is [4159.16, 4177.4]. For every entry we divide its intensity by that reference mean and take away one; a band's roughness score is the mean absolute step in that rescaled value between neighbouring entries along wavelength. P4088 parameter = 0.06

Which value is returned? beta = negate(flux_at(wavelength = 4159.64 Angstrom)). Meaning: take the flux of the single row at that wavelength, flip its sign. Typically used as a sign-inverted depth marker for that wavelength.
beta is -1.23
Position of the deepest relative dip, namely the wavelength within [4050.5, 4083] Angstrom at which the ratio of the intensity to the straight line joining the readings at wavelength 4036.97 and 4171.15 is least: 4067.76 Angstrom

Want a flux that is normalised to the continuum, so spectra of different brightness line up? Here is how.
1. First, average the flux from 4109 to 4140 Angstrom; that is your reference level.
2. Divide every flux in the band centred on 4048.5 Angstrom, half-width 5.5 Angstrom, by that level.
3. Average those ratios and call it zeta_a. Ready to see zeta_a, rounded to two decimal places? 0.98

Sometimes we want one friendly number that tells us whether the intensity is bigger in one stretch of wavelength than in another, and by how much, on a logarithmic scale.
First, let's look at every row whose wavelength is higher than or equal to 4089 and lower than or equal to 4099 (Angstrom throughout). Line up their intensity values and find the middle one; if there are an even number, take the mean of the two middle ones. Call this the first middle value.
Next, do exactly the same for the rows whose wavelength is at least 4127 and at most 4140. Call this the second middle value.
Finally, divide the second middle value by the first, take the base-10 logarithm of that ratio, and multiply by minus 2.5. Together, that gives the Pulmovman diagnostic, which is -0.16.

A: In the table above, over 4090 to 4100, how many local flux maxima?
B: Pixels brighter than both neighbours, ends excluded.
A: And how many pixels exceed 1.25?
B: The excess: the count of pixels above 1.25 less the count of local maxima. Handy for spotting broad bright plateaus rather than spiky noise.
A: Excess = 0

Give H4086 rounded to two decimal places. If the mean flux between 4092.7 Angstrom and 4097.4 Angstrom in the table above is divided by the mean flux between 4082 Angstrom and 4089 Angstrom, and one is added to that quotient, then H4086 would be 1.94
